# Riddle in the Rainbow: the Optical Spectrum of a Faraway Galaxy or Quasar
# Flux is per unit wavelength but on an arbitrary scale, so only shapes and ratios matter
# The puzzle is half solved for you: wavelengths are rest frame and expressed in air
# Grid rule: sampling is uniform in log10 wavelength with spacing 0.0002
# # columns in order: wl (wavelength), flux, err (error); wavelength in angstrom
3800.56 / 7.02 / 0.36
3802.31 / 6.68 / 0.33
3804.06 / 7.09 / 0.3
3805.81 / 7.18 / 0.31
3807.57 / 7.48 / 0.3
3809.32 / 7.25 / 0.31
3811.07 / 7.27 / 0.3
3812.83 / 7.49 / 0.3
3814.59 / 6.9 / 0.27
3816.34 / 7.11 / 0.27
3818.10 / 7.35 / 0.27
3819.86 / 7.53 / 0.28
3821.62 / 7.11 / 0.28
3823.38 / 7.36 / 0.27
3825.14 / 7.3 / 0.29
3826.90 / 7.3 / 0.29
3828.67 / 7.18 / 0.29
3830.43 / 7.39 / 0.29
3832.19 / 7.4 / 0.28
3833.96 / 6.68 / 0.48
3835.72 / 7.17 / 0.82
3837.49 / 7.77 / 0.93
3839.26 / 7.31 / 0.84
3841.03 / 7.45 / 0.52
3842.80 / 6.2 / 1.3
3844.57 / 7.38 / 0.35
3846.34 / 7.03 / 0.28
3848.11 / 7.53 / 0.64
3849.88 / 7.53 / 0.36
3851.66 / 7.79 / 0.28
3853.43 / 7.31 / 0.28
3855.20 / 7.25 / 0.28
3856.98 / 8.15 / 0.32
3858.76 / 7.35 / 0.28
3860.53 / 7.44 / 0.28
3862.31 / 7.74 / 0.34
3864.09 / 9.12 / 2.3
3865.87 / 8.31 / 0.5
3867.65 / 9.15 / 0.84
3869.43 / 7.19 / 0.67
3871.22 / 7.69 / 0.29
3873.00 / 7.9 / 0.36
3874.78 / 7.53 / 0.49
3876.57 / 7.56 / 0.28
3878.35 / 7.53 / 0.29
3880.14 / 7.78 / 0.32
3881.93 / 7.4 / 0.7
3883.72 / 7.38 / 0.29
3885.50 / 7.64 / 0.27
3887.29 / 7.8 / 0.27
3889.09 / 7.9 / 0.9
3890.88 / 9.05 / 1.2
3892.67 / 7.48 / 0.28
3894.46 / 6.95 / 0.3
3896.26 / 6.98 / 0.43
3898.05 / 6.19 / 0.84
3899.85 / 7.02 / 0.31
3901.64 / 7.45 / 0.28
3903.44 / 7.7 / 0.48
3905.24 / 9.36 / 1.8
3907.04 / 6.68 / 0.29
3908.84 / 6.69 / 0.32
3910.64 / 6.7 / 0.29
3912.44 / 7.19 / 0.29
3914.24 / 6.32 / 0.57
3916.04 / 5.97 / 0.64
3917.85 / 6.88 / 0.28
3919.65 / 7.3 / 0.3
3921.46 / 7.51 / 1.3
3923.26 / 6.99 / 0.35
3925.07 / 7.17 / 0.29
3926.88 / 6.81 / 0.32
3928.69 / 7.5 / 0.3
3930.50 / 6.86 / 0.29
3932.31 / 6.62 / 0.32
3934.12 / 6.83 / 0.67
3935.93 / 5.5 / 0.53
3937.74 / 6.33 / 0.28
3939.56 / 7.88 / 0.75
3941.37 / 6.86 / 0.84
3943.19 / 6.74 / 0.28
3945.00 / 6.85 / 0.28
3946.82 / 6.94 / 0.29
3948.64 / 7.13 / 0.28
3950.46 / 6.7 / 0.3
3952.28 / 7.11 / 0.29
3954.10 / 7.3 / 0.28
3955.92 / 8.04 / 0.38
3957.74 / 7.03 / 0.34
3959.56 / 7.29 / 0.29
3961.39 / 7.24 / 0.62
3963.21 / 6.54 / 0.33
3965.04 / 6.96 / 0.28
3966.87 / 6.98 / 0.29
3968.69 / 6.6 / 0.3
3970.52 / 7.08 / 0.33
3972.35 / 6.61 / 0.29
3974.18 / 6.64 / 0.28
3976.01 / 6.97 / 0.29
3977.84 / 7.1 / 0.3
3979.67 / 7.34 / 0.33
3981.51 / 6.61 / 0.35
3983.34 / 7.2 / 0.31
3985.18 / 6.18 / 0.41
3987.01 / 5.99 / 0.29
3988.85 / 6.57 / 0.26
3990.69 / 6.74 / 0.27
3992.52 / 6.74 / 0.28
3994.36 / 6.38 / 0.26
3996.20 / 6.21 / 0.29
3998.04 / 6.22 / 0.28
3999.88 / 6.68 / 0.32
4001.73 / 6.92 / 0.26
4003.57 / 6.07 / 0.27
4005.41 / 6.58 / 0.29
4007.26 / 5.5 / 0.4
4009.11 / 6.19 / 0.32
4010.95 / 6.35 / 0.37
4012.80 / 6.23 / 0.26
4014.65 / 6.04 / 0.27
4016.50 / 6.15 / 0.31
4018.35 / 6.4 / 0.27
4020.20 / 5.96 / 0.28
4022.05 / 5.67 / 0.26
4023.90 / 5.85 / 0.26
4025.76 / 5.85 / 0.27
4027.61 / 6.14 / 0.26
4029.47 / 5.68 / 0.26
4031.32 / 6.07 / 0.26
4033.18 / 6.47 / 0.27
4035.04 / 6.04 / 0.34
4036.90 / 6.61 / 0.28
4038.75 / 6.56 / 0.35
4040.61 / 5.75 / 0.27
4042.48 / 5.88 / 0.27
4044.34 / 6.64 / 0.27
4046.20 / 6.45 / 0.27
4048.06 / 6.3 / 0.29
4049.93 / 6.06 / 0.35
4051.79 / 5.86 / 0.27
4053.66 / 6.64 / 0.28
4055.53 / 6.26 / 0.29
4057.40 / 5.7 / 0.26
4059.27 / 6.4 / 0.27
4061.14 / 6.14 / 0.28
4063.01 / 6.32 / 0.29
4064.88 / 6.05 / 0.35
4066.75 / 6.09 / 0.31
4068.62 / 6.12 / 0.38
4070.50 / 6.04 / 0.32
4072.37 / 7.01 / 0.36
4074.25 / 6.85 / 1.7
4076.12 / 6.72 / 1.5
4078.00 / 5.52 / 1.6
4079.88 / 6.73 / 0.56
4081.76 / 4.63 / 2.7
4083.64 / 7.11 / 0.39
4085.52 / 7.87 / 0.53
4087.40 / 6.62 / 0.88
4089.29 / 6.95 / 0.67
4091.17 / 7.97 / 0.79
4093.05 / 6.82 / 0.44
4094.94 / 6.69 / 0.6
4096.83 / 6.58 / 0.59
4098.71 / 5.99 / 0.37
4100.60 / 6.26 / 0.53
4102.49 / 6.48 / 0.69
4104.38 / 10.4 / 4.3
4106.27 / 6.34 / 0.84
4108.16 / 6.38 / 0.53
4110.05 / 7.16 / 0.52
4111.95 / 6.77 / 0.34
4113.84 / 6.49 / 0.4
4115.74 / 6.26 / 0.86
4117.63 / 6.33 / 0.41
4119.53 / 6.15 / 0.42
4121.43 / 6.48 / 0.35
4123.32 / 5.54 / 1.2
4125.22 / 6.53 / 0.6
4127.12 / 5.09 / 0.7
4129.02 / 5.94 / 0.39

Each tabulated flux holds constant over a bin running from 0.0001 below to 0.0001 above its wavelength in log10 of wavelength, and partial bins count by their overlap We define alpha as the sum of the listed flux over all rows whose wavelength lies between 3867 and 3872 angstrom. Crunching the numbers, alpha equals 24.0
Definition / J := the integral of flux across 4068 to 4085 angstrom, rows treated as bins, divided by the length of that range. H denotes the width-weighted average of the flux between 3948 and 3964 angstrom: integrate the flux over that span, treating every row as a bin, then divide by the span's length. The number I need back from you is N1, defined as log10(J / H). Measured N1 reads -0.05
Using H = 7.2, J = 6.34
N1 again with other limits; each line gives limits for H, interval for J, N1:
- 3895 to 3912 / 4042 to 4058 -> -0.06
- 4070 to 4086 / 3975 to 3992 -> 0.02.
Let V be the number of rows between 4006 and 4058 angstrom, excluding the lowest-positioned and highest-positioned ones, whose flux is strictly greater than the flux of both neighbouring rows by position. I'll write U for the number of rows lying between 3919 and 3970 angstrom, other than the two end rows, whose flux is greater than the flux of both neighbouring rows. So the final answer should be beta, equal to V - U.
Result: -2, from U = 9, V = 7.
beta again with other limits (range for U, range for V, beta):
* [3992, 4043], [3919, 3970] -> 2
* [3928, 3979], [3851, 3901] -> 1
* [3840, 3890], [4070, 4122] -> -1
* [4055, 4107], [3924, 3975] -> 0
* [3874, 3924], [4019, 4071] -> 1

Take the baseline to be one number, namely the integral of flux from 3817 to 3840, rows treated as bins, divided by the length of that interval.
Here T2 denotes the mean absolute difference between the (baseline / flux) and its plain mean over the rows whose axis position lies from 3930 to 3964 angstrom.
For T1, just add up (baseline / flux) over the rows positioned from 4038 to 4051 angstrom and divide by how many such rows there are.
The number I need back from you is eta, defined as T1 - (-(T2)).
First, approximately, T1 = 1.17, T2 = 0.057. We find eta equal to 1.23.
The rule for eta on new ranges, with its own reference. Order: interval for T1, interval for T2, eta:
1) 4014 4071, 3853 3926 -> 1.26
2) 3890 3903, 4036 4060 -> 1.07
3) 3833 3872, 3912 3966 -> 1.03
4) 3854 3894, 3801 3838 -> 0.96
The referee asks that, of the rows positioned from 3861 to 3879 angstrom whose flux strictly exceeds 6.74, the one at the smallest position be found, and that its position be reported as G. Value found 3862.31 angstrom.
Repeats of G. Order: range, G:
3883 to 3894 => 3883.72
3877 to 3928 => 3878.35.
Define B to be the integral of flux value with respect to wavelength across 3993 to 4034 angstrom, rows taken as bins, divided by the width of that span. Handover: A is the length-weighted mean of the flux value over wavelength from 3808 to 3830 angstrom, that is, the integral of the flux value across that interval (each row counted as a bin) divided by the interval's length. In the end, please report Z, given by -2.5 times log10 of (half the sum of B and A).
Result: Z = -2.07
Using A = 7.3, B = 6.2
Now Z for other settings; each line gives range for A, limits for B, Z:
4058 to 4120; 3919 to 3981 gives -2.08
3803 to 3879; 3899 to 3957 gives -2.15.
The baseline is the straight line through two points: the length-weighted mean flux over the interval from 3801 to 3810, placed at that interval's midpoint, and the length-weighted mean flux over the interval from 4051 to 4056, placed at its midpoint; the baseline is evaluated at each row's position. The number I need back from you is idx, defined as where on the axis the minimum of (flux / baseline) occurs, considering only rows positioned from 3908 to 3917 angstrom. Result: 3916.04 angstrom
